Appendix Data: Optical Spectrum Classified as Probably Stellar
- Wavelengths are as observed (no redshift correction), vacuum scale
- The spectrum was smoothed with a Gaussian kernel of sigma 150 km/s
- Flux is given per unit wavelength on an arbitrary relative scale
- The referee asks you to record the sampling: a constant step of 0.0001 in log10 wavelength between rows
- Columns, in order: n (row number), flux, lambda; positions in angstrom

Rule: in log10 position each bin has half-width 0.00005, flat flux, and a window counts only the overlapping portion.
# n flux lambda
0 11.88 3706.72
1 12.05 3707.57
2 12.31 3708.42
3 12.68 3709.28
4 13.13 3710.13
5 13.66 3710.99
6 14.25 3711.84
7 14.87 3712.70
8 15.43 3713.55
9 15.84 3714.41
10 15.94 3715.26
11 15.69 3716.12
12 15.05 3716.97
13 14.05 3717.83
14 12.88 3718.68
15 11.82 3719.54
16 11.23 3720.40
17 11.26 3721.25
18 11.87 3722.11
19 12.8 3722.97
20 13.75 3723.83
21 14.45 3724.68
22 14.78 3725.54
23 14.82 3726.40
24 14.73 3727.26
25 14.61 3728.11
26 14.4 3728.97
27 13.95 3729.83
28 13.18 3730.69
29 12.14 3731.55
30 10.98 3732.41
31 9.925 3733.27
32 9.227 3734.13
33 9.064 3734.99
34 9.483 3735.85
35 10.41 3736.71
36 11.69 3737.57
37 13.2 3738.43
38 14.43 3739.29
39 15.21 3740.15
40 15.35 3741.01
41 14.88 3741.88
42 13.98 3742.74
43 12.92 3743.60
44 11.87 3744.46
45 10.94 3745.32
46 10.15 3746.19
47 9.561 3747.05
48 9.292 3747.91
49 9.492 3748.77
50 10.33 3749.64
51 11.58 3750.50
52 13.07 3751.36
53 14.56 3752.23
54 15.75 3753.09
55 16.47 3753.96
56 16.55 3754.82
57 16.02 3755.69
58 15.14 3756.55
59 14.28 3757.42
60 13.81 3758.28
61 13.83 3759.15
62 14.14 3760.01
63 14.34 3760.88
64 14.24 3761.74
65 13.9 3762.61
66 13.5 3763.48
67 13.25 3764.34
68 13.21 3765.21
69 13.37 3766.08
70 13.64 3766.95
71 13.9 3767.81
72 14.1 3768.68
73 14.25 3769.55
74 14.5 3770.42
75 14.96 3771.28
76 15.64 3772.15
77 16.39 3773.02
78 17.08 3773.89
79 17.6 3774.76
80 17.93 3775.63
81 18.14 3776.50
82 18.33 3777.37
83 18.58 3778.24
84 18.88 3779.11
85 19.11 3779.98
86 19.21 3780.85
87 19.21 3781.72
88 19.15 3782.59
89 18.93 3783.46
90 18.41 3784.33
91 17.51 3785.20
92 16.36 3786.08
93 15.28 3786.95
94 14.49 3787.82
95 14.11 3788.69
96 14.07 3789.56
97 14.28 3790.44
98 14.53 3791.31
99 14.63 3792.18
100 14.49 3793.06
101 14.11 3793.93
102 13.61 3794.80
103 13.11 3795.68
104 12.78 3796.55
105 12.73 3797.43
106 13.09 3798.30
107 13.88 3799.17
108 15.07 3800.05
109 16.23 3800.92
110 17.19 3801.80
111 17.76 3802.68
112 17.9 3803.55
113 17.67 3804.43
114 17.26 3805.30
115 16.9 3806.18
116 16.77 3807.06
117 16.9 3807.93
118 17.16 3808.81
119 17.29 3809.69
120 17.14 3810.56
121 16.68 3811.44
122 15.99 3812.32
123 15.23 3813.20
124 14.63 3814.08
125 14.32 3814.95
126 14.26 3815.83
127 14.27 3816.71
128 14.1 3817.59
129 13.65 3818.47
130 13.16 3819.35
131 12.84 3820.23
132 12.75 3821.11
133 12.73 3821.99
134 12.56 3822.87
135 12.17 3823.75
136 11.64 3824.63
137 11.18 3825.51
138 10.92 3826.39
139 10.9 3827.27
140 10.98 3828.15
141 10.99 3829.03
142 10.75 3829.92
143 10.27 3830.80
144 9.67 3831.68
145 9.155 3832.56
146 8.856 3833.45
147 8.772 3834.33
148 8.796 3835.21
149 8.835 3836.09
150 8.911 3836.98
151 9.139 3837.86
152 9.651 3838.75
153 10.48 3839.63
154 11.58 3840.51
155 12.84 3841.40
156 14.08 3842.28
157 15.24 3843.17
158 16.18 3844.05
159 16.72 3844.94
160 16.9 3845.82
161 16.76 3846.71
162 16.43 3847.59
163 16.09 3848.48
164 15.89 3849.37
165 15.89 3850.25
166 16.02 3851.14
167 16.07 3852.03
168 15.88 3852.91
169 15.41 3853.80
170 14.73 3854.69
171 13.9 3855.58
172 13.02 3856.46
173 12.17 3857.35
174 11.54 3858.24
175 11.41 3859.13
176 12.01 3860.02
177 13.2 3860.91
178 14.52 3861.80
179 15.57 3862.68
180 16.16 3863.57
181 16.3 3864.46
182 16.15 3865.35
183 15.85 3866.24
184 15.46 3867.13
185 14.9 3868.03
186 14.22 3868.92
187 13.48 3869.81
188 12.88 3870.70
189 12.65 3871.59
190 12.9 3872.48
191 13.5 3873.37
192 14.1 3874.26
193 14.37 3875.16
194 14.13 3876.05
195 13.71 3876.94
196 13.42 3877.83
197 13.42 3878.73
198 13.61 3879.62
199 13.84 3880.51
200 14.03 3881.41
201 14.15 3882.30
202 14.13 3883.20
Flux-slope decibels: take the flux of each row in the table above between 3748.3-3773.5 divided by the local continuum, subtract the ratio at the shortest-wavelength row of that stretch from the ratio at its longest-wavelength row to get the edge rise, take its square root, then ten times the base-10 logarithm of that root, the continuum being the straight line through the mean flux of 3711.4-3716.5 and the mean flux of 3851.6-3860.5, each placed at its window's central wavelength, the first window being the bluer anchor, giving -1.6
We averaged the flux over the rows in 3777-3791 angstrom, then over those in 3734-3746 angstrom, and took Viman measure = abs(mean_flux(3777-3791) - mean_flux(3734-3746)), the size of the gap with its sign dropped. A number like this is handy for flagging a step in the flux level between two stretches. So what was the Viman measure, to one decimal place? 4.9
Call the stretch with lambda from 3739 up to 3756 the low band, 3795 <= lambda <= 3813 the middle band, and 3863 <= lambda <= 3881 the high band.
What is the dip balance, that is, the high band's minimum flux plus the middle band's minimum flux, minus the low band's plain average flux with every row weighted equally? 12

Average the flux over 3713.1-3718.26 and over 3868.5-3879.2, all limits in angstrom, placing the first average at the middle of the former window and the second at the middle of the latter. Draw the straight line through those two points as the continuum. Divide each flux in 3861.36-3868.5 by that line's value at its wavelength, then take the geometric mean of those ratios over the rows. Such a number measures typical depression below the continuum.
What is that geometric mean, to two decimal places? 1.14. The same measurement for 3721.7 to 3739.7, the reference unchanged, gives 0.82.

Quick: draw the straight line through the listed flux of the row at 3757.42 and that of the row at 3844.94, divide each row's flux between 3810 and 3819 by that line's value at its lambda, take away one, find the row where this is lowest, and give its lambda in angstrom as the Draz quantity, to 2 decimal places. 3818.47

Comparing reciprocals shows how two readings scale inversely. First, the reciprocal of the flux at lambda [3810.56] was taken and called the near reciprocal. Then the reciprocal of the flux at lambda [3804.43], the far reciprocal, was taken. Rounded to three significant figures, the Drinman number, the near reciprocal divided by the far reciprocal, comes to 1.03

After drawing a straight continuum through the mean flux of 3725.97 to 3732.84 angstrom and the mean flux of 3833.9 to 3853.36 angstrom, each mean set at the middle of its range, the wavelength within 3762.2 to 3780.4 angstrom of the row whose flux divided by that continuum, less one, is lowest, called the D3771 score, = 3765.21 angstrom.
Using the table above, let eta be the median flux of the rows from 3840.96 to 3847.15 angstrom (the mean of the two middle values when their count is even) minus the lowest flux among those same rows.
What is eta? 3.3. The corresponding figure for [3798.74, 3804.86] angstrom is 3.3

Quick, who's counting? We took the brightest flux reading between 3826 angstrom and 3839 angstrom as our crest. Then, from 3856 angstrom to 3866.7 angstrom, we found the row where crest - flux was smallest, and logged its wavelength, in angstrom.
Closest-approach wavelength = 3864.46 angstrom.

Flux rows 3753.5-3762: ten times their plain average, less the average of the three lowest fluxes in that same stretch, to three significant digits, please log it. 135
